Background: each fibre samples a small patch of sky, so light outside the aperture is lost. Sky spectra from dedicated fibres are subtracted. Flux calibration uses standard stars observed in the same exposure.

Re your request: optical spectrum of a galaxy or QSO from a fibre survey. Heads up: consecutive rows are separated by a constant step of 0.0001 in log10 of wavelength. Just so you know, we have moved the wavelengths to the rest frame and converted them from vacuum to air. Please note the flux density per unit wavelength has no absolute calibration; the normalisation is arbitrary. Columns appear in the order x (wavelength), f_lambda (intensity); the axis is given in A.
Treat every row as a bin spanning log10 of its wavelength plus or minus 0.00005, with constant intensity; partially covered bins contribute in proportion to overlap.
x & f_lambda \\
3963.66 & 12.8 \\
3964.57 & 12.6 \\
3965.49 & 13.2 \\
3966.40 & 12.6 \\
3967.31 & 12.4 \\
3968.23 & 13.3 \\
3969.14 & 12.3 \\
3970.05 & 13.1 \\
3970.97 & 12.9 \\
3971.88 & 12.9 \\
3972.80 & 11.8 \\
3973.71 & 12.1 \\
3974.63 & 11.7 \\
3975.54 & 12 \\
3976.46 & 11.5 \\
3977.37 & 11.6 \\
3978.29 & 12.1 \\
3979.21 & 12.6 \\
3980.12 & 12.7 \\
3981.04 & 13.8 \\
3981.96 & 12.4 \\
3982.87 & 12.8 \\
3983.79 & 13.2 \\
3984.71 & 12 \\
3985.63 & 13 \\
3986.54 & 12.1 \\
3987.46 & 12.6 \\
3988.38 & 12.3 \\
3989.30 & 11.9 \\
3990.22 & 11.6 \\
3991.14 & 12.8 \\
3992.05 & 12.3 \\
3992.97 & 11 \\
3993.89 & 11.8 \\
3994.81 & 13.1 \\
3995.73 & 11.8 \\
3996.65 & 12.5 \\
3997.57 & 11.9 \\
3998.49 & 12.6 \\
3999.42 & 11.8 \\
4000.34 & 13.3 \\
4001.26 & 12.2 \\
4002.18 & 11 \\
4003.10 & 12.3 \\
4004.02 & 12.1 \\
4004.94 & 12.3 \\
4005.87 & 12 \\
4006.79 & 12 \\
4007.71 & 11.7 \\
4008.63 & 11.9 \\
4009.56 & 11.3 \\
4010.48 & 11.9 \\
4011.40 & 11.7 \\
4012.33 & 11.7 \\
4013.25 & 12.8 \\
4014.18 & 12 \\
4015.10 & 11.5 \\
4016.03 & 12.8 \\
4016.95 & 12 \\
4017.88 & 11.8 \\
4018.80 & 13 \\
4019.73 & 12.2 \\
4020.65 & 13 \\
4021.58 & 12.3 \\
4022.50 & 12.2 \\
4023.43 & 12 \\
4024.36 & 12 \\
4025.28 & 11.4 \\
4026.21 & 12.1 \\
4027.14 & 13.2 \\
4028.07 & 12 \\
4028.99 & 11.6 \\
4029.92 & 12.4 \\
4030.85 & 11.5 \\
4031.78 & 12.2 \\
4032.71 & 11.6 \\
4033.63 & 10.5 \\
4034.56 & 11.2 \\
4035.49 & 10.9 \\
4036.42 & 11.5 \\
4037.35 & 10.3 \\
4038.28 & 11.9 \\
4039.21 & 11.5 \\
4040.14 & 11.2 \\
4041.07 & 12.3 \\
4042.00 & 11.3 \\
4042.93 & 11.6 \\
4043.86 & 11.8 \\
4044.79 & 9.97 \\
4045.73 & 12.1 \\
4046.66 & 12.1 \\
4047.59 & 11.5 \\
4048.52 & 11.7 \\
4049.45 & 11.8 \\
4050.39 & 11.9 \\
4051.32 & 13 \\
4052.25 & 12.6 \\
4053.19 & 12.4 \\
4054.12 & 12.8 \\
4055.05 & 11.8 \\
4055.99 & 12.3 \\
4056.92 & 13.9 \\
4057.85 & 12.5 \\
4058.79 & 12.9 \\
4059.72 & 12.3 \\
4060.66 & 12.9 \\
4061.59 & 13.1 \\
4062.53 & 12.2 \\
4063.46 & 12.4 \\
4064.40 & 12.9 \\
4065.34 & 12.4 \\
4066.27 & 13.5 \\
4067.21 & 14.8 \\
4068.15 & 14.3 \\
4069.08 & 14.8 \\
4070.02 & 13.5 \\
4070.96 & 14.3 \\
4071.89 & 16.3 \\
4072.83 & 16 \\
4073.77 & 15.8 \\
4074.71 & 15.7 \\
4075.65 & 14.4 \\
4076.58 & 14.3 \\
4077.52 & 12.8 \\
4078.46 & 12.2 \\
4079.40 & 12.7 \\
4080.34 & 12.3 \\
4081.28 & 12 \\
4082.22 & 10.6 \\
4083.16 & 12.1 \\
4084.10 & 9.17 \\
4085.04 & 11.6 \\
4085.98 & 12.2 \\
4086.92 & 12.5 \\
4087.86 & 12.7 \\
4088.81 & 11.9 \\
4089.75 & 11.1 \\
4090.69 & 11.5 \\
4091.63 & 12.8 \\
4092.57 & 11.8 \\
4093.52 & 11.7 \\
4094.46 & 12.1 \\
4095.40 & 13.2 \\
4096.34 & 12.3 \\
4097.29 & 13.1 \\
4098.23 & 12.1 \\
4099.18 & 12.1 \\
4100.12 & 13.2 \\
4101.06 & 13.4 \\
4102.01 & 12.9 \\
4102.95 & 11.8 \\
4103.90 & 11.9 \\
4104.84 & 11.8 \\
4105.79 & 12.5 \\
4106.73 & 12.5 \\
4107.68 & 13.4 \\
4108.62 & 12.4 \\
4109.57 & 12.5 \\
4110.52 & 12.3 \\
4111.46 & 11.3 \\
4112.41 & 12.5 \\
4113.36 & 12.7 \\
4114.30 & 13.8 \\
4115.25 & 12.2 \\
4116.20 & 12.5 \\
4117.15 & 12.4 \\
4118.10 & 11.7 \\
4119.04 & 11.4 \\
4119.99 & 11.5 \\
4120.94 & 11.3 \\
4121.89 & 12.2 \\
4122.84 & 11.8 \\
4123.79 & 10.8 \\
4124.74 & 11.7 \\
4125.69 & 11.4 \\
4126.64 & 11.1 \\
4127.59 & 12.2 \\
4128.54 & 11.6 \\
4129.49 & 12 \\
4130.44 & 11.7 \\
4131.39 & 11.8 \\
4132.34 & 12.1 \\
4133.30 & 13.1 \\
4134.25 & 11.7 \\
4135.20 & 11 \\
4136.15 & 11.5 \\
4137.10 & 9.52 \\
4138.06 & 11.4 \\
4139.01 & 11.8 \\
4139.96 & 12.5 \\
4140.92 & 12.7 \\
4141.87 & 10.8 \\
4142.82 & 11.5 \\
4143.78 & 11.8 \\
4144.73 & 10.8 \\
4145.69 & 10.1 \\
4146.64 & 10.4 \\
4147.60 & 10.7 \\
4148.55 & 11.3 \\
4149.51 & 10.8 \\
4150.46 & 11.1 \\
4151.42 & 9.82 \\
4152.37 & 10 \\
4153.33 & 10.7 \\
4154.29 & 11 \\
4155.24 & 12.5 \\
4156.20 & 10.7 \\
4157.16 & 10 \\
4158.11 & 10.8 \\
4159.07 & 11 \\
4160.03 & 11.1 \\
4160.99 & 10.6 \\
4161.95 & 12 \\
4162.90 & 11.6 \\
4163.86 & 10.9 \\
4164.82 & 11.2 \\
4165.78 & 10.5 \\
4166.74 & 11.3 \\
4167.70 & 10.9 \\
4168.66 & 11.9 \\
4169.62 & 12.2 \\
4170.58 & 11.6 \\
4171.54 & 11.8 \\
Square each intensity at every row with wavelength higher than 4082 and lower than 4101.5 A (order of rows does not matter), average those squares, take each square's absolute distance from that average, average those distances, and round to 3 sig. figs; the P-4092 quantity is 15.8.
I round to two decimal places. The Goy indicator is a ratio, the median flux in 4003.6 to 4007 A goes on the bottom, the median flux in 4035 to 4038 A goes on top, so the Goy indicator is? 0.90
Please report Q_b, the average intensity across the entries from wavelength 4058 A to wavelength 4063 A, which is 12.7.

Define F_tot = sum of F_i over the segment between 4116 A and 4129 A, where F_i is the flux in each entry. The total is 164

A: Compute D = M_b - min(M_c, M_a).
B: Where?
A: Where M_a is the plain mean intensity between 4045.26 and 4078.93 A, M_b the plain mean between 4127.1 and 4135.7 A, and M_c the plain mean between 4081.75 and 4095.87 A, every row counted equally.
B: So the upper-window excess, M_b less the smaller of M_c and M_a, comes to 0.11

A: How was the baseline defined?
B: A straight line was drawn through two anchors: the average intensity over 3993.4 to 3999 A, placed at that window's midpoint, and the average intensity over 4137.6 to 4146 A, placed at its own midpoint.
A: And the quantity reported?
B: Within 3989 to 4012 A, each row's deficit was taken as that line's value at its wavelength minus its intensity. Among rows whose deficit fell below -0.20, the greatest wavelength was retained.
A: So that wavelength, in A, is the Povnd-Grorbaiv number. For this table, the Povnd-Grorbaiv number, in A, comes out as 4000.34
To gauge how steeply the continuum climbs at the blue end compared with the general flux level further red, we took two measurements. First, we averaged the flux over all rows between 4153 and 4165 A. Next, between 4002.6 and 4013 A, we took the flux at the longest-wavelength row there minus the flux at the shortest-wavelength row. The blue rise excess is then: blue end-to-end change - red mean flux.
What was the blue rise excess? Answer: -11.7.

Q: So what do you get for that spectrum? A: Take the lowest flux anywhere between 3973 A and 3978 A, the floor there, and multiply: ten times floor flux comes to 115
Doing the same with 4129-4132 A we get 117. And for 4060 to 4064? 122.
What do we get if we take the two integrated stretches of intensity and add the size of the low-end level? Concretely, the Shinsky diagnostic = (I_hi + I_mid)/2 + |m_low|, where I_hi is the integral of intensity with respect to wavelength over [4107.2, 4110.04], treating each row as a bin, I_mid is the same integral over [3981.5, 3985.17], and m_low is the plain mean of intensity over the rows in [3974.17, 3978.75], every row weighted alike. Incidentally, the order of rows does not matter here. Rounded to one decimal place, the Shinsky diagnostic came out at 53.0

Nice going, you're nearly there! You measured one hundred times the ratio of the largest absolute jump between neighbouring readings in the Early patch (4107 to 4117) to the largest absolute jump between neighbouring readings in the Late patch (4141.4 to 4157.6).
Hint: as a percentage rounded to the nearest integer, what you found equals 89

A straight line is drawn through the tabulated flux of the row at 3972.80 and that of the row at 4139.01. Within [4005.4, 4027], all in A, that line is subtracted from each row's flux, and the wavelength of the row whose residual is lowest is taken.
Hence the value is 4009.56 A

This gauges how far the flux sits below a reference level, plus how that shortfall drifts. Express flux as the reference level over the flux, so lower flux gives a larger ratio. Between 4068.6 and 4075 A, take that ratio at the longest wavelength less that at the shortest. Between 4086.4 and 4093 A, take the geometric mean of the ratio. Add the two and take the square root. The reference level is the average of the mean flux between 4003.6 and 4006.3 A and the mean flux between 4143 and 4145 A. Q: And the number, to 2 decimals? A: 0.96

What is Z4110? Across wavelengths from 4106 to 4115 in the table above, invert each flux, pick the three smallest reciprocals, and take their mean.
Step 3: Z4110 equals 0.0753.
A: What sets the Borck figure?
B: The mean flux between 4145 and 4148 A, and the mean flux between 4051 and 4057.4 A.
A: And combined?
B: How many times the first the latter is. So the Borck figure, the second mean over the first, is 1.220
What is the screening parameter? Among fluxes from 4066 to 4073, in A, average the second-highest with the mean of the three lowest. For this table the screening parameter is 14.9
